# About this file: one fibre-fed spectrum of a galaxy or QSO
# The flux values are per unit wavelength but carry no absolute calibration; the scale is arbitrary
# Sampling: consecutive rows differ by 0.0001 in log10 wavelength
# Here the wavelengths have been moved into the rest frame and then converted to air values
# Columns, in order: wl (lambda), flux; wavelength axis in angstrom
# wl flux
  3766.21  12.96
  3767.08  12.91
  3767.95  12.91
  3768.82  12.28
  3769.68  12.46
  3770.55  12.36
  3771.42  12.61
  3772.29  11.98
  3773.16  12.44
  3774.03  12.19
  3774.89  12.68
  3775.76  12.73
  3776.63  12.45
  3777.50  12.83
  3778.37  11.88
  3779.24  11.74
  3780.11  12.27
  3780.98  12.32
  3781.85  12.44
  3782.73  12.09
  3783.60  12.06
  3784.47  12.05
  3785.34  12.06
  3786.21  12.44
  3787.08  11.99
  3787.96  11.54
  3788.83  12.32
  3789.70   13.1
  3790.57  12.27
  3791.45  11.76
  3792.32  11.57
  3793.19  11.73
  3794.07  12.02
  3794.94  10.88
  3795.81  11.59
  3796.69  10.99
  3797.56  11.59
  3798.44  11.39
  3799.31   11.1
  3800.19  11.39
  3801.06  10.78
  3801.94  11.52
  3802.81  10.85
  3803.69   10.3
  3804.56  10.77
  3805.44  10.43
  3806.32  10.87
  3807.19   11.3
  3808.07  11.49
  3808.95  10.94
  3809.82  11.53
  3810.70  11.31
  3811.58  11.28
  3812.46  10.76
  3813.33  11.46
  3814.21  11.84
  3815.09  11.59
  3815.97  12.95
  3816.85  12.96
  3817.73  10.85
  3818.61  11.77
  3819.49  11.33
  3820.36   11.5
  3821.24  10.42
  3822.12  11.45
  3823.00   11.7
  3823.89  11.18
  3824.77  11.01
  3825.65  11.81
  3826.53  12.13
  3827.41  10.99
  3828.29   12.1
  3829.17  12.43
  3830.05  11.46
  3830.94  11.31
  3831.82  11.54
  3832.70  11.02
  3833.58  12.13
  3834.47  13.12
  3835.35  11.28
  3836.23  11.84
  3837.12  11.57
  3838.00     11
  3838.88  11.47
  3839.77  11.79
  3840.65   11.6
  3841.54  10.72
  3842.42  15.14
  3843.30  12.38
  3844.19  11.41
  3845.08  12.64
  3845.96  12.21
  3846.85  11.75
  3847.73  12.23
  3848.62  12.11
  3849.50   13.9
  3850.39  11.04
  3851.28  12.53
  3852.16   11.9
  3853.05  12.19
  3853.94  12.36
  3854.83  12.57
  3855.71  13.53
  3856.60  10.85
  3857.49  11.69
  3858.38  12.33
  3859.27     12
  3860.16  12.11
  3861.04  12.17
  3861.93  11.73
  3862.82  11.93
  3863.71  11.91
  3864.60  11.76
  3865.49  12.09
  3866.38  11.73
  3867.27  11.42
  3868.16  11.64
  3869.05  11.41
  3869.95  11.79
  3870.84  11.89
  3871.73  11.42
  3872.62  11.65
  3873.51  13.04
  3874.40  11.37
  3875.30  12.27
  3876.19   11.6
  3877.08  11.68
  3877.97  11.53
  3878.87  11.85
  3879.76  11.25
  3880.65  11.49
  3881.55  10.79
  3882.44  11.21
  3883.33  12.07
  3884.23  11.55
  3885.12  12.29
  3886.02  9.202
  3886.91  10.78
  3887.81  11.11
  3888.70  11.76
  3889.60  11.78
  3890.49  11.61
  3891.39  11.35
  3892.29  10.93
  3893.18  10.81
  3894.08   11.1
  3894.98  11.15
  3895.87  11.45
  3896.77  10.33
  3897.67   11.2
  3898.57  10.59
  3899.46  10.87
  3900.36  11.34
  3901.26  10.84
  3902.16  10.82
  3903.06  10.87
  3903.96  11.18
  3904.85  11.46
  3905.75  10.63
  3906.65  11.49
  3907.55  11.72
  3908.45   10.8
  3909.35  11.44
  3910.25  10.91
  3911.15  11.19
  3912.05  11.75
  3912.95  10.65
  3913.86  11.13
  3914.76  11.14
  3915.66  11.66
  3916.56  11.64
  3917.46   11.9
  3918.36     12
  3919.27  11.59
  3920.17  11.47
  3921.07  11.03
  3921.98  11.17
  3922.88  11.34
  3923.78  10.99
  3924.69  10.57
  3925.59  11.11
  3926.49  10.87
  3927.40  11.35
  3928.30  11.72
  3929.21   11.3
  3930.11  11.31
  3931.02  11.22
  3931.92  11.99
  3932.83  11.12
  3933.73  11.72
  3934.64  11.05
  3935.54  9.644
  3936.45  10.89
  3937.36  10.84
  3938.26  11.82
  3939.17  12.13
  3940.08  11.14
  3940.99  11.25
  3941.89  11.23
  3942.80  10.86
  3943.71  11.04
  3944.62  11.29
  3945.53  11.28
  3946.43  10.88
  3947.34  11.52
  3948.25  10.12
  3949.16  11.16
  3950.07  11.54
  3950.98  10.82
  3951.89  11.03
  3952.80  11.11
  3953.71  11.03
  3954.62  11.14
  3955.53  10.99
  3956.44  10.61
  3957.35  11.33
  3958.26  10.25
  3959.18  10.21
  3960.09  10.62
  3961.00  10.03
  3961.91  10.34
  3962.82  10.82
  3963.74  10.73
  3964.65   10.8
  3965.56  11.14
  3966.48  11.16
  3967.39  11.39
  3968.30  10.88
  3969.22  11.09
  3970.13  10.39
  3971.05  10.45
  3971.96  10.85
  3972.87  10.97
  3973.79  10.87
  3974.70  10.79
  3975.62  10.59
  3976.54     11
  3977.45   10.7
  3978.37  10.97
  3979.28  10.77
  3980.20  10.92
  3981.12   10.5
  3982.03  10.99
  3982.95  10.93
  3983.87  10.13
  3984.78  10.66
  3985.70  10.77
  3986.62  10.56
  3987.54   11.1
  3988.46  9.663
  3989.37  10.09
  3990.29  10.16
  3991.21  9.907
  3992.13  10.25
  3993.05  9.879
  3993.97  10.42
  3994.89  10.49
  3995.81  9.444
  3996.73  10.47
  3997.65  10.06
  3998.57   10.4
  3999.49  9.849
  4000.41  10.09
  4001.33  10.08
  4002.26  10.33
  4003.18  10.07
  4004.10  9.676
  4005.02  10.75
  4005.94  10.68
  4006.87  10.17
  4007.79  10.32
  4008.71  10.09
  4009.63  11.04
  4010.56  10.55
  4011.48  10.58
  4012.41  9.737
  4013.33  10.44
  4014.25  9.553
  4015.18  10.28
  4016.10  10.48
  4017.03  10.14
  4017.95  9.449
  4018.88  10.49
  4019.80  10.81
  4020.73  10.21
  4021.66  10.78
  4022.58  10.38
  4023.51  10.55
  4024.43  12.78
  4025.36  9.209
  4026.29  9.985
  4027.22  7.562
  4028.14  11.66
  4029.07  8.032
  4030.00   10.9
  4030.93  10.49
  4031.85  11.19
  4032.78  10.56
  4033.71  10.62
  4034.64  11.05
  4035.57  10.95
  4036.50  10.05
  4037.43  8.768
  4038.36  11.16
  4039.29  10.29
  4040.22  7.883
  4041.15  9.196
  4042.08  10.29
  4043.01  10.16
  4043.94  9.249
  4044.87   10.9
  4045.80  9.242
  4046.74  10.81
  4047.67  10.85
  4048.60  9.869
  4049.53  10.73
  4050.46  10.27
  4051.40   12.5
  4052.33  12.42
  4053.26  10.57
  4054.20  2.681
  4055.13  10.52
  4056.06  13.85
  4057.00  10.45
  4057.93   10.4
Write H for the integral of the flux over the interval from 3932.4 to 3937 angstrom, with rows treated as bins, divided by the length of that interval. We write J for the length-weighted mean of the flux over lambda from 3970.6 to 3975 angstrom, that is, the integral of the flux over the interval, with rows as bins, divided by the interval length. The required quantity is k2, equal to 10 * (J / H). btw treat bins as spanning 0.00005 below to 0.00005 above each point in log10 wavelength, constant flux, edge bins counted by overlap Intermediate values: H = 10.9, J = 10.8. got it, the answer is 9.9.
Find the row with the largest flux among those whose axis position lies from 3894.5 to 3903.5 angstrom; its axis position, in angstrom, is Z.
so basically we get 3895.87 angstrom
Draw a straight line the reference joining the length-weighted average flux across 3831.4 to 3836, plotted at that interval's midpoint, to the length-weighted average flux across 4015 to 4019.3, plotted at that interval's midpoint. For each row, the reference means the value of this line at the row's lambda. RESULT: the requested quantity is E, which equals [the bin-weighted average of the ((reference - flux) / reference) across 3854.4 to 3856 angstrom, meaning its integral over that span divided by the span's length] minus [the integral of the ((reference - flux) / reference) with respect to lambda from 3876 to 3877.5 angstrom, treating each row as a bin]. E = -0.09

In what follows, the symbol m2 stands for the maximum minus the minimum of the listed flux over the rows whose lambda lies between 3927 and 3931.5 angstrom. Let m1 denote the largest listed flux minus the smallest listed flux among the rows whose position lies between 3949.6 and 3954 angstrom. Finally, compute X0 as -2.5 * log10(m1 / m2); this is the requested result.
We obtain -0.4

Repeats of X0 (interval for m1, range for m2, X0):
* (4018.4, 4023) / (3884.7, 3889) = 1.8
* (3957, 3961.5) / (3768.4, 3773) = -0.8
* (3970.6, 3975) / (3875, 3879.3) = 0.4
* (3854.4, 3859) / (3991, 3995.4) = -1.6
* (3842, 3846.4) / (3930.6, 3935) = -1.5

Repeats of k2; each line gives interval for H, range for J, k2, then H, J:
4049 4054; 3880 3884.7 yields 10.6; 10.8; 11.4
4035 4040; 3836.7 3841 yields 11.3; 10.1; 11.5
